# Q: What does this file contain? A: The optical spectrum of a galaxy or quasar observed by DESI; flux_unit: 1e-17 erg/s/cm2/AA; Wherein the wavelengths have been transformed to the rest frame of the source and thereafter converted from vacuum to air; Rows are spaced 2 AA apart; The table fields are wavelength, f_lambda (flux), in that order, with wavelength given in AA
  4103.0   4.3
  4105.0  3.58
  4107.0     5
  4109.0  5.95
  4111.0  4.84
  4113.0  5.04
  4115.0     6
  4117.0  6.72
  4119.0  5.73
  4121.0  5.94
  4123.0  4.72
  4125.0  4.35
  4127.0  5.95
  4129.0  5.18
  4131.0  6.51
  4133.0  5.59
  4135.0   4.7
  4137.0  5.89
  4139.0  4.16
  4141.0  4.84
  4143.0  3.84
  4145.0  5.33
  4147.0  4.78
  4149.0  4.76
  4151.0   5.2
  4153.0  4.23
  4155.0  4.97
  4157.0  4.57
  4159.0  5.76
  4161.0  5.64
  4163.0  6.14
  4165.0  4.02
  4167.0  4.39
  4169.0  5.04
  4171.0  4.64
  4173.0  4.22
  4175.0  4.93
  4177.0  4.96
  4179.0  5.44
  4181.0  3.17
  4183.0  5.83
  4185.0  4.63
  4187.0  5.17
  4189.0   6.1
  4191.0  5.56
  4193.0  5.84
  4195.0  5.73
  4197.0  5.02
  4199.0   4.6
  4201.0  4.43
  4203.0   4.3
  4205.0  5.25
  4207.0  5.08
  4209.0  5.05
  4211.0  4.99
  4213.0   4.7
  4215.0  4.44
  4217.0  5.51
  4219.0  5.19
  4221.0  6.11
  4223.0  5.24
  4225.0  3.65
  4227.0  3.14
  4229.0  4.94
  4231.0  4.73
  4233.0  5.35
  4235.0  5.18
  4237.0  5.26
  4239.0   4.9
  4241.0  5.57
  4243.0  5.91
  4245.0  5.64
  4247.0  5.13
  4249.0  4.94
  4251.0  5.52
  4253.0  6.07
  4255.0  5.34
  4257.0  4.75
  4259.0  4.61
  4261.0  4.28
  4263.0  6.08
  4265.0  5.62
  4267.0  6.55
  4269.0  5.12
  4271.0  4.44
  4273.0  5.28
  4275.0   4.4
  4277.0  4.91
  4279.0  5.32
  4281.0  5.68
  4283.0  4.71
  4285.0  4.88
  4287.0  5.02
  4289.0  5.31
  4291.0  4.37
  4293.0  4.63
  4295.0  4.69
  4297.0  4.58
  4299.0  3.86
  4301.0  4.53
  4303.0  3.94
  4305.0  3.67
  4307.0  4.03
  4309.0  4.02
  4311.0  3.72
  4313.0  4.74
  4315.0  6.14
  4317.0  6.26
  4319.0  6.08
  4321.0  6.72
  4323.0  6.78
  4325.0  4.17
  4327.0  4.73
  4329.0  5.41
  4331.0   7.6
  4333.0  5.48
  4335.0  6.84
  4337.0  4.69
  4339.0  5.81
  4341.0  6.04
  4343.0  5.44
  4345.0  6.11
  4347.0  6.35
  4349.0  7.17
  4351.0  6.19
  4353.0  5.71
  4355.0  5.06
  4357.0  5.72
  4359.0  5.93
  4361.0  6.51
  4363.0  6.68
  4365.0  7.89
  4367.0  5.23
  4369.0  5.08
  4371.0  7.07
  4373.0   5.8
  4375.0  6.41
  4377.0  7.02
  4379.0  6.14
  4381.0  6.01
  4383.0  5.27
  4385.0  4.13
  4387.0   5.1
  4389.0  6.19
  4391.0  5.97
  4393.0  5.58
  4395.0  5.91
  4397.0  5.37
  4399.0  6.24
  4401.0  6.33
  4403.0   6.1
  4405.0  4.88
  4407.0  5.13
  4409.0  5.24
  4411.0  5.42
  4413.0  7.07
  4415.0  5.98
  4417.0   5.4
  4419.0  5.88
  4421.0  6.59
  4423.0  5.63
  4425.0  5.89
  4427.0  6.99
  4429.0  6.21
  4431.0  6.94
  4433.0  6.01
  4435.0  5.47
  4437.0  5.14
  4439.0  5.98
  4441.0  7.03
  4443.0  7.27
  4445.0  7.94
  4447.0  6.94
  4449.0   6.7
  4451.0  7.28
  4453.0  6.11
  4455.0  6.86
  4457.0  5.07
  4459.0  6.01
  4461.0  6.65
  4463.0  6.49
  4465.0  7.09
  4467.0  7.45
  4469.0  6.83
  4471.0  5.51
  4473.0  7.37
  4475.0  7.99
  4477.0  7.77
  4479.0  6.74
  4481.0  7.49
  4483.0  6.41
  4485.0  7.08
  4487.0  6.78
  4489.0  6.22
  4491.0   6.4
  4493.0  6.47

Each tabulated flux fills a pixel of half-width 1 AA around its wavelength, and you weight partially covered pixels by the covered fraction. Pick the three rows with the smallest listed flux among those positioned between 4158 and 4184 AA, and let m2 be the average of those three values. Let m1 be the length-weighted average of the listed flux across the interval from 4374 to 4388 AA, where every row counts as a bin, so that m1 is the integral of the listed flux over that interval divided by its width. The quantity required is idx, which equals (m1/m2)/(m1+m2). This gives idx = 0.158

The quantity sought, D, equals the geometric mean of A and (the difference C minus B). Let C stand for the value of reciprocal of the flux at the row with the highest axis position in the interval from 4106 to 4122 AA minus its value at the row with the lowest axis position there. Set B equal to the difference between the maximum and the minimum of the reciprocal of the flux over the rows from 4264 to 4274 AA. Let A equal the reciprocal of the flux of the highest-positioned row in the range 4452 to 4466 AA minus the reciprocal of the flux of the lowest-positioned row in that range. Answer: 0.049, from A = -0.023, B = 0.07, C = -0.032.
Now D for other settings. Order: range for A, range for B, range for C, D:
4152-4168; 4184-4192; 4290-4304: 0.015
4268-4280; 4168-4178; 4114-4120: 0.015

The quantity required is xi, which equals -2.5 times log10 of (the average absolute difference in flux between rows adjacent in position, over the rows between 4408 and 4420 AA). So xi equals 0.25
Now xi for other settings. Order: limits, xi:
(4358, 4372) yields -0.13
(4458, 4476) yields 0.28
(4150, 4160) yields 0.21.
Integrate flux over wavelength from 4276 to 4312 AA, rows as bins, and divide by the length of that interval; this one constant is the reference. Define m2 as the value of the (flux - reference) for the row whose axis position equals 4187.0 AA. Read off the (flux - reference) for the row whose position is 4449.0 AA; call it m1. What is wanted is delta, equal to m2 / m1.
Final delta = 0.3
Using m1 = 2.2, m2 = 0.6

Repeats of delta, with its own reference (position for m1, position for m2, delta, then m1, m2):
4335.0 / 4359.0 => 0.6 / 2.3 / 1.4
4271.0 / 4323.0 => -20.6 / -0.1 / 2.2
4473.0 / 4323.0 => 0.8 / 2.8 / 2.2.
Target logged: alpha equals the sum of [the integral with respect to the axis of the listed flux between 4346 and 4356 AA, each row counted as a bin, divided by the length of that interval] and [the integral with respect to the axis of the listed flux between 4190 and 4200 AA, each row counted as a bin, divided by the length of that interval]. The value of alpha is 11.4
